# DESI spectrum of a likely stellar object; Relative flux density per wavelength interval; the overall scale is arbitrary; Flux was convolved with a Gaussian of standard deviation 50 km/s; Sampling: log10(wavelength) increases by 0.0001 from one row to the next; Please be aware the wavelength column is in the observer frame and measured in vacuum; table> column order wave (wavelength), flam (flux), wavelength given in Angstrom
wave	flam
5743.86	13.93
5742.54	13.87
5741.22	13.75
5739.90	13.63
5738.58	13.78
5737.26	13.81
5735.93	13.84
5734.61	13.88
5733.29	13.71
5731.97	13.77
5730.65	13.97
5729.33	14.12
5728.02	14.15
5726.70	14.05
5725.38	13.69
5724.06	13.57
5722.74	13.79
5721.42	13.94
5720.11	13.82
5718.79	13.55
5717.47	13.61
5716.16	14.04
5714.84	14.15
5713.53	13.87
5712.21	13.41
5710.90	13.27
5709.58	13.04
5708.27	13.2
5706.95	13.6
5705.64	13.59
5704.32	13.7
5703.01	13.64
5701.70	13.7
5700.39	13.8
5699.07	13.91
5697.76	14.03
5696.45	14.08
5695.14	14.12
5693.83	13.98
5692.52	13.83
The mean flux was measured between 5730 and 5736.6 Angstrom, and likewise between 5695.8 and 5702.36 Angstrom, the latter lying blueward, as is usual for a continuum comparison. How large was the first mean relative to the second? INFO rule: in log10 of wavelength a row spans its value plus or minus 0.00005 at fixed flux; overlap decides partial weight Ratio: 0.99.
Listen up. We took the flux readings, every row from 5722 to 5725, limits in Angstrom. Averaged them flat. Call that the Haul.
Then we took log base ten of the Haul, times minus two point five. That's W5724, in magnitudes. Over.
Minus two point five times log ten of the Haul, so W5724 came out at -2.84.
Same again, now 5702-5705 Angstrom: -2.84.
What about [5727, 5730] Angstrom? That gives -2.88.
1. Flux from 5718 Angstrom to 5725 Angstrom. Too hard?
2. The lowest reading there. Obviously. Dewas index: 13.55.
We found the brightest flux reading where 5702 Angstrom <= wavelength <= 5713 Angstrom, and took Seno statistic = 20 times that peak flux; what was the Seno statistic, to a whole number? 274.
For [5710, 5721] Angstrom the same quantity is 283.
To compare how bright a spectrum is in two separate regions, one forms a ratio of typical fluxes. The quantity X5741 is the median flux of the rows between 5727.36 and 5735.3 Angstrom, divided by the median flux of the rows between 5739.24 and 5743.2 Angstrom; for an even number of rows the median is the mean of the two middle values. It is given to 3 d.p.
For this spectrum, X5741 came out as 1.013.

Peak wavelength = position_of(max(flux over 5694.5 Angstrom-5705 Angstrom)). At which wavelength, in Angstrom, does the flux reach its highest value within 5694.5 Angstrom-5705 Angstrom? 5695.14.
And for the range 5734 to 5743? 5734.61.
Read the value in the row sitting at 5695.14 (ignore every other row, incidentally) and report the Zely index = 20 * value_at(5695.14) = 282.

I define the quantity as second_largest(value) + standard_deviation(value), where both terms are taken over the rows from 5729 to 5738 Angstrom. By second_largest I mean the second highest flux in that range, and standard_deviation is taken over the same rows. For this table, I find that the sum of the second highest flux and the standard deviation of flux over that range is 14.1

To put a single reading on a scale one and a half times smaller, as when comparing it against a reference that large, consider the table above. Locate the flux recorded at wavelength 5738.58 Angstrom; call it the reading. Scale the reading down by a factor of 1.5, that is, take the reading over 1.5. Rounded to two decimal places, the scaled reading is 9.19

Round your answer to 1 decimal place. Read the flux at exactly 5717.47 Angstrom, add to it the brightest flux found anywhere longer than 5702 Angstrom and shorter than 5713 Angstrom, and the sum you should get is 27.3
